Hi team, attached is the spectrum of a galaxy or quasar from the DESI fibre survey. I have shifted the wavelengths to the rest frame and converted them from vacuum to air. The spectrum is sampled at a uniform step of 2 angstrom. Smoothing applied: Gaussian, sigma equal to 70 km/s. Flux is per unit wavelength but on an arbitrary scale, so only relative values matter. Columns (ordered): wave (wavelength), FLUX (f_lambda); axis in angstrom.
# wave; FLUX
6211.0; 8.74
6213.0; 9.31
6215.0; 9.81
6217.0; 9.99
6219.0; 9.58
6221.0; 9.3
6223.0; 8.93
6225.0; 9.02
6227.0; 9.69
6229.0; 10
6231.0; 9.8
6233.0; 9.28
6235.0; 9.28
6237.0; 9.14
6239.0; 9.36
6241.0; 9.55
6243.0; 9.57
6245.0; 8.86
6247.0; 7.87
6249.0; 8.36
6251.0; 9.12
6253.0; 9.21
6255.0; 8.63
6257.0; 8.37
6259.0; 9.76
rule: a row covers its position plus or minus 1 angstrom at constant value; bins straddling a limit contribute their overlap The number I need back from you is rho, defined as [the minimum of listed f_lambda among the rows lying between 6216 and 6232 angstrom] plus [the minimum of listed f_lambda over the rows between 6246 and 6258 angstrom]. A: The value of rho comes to 16.8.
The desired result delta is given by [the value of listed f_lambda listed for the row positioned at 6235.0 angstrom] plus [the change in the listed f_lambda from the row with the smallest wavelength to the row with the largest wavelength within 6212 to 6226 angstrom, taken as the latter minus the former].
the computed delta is 9.0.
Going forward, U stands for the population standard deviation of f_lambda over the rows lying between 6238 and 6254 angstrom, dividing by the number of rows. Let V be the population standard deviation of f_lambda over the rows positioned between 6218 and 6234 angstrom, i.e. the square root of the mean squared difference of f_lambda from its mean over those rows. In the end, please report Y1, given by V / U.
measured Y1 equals 0.63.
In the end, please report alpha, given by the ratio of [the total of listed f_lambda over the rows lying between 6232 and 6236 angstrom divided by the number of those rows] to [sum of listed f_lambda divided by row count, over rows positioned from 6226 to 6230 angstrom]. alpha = 0.94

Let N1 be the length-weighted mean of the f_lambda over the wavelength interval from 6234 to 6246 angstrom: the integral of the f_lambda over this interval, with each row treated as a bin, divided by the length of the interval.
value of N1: 9.29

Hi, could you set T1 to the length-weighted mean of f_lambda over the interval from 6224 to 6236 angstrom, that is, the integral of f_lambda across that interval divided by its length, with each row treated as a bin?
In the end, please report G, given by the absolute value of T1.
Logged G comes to 9.51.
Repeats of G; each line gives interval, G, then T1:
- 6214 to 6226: 9.44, 9.44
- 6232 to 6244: 9.36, 9.36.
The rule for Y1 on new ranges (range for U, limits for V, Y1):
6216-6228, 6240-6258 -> 1.46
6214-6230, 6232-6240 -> 0.20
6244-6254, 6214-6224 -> 0.75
